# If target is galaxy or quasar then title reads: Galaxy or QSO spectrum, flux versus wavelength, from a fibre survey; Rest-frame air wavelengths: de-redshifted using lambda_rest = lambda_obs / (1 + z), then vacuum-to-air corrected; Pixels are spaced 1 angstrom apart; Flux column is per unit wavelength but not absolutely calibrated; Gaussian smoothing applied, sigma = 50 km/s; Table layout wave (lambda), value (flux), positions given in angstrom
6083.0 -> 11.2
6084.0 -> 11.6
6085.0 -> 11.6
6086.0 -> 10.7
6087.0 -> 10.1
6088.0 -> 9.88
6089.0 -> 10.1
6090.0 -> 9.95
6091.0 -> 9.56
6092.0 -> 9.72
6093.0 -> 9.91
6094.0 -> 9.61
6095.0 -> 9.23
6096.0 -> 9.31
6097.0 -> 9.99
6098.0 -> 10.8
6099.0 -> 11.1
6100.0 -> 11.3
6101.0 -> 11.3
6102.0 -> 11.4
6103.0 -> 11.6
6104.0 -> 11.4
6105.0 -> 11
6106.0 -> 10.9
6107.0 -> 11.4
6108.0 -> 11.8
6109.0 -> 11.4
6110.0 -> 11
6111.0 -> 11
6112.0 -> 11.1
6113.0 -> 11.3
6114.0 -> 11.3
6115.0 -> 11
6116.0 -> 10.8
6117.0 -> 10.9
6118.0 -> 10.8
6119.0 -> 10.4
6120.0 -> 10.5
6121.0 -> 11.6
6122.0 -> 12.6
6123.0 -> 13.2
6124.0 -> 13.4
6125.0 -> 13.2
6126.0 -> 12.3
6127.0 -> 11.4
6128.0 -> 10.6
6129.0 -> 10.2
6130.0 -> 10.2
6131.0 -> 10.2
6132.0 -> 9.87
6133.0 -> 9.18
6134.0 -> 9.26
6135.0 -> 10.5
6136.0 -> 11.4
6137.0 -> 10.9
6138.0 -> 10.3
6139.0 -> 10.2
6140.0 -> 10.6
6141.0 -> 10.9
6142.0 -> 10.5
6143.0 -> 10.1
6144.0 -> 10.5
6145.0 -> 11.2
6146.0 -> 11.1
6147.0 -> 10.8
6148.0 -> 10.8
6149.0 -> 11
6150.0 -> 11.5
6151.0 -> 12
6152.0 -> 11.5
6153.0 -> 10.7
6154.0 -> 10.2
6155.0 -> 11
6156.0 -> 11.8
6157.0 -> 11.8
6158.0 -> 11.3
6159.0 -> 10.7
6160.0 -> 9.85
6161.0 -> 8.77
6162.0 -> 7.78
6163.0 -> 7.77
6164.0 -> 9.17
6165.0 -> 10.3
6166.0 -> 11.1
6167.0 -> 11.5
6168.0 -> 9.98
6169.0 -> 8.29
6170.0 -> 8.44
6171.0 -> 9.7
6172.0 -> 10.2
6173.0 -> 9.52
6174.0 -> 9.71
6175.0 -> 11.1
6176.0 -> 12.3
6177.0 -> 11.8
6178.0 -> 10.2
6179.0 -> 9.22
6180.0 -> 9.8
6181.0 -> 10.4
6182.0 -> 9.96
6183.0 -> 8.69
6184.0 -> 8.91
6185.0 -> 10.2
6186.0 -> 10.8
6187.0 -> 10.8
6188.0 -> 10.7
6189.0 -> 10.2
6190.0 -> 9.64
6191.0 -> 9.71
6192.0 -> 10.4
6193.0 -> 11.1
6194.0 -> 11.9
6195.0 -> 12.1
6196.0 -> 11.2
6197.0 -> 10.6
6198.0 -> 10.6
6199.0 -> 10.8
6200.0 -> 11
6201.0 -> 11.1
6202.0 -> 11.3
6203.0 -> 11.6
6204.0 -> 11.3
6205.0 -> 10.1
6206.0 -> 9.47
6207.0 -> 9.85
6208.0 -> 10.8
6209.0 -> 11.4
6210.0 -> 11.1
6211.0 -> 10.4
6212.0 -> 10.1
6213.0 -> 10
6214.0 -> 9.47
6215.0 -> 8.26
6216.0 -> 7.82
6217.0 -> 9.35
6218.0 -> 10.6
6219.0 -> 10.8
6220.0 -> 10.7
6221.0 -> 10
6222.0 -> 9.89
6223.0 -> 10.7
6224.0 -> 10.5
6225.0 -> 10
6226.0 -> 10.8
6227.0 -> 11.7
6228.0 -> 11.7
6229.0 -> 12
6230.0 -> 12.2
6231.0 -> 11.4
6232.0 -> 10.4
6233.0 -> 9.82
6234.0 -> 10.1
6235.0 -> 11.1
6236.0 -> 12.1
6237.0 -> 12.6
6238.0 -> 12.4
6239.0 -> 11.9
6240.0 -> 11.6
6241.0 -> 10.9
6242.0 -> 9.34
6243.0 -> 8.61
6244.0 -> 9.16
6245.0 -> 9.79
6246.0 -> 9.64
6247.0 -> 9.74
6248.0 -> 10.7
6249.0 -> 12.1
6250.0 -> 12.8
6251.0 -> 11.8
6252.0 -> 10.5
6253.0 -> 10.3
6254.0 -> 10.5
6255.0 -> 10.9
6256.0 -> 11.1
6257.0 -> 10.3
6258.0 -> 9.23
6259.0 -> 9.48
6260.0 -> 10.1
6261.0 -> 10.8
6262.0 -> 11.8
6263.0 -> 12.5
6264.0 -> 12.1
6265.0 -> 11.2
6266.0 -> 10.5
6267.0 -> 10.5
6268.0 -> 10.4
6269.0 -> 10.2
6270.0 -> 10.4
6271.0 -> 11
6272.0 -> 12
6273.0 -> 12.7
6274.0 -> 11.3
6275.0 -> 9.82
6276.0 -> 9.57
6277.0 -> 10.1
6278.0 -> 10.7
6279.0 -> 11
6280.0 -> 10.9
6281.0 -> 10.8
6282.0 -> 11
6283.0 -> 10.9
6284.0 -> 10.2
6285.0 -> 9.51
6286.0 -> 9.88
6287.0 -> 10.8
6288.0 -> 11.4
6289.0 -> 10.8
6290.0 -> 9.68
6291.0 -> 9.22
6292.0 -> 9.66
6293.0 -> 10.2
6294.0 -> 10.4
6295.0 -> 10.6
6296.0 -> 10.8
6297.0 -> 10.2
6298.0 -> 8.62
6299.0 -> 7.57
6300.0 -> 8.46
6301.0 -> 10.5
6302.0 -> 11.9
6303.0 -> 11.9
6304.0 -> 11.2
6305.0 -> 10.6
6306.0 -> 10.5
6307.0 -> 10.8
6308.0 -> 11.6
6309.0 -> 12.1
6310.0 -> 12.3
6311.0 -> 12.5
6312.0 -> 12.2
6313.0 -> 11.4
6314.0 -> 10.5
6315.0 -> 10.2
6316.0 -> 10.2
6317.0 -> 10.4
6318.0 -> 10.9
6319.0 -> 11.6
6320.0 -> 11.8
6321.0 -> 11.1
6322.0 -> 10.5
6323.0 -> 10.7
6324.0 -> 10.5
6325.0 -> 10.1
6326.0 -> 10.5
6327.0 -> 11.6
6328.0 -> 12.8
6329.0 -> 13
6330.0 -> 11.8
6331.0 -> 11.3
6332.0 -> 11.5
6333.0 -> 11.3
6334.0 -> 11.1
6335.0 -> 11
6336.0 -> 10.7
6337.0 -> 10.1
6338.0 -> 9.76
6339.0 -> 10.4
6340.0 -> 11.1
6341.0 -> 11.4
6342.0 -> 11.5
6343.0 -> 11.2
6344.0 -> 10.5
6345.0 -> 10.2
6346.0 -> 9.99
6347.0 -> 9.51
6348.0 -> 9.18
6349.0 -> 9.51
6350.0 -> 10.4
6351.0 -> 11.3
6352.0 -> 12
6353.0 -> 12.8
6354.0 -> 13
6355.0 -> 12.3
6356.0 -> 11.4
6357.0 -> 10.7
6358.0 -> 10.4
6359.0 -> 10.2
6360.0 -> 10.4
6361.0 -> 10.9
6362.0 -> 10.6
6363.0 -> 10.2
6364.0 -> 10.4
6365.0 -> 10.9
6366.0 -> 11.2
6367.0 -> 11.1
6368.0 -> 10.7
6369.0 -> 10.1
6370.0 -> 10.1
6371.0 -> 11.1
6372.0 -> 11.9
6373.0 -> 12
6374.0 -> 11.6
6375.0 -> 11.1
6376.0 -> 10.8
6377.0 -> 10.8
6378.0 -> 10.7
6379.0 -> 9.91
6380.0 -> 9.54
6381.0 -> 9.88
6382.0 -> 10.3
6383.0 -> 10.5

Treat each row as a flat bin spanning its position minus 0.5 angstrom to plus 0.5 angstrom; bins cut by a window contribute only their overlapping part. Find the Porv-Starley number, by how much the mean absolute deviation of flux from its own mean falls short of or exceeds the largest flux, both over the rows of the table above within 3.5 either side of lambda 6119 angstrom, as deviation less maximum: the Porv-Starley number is -12.0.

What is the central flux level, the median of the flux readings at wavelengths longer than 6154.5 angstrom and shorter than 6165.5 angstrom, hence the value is 10.3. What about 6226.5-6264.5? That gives 10.9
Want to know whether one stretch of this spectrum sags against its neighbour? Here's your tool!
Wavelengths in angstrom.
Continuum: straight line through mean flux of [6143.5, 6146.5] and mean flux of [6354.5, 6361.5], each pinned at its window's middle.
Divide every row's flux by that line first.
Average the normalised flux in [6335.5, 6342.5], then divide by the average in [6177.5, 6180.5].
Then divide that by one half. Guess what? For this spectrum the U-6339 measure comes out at 2.20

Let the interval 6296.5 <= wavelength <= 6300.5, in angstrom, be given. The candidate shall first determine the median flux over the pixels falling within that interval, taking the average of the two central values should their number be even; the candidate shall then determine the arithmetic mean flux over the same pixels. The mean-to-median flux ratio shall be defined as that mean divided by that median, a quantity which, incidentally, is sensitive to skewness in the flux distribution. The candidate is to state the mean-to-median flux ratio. 1.02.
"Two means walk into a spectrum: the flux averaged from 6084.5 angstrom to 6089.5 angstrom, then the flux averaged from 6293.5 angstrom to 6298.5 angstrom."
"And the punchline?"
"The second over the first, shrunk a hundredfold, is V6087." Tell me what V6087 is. 0.0097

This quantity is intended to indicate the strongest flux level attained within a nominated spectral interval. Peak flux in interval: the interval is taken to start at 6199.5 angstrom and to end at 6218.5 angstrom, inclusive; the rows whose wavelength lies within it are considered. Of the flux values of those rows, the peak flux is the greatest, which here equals 11.6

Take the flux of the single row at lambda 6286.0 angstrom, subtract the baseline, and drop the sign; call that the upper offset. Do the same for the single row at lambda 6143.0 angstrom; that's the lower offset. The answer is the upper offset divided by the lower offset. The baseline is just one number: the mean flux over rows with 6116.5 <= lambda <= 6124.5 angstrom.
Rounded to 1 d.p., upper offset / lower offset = 1.1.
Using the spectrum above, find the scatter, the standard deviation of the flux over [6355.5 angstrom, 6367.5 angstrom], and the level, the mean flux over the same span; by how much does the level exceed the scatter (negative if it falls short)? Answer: 10.3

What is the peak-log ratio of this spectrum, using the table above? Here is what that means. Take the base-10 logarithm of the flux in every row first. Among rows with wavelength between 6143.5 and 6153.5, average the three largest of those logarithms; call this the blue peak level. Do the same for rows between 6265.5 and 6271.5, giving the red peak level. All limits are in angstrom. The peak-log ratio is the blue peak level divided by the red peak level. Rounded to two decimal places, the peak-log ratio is 1.04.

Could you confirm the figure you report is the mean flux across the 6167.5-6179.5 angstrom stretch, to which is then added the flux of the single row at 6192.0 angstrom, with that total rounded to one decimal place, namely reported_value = 20.4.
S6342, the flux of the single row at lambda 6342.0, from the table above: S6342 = 11.5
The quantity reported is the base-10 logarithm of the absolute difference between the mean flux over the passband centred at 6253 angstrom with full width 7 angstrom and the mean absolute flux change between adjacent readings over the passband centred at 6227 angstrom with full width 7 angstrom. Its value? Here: 1.03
